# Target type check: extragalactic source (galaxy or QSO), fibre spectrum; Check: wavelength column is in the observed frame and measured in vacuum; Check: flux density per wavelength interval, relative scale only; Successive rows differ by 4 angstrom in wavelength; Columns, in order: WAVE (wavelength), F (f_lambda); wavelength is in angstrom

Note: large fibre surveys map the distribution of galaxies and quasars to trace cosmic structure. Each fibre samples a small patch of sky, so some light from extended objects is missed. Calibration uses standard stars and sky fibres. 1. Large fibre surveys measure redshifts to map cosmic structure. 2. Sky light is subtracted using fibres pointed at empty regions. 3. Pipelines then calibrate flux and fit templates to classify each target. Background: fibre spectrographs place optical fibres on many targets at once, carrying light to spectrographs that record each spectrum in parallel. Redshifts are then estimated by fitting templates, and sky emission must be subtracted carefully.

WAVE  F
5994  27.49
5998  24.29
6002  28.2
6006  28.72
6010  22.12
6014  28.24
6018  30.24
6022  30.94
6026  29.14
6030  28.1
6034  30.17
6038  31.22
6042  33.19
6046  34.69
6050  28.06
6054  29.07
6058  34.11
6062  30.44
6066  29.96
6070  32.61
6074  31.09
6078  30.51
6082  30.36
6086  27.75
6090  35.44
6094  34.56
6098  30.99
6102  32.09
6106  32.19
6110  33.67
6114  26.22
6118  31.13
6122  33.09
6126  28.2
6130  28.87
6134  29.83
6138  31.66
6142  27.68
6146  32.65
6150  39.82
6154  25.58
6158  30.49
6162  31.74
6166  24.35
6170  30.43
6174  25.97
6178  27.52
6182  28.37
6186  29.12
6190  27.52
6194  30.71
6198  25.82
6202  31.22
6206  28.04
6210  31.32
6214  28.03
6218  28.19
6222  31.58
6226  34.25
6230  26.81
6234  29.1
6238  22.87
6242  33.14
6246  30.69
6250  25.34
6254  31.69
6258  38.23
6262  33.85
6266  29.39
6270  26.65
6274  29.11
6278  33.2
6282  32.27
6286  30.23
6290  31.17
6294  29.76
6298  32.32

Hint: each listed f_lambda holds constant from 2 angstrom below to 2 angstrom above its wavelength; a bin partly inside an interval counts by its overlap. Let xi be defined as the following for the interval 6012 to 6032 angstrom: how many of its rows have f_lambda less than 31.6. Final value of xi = 5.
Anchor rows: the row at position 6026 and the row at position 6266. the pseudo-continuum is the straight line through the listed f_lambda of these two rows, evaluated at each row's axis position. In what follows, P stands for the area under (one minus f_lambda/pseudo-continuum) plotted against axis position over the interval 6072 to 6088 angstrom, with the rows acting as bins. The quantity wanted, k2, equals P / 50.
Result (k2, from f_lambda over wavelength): -0.008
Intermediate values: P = -0.4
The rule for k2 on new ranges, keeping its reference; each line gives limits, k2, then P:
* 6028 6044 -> -0.017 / -0.8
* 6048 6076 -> -0.030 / -1.5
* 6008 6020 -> 0.019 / 0.9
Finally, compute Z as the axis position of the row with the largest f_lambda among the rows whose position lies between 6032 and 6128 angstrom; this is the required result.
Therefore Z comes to 6090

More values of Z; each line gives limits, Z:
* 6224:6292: 6258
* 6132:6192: 6150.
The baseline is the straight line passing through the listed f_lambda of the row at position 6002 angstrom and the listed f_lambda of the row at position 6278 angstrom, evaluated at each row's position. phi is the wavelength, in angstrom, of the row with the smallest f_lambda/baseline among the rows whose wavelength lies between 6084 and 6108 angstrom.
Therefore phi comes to 6086 angstrom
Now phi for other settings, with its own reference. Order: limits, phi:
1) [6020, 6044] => 6030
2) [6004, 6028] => 6010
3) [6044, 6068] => 6050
